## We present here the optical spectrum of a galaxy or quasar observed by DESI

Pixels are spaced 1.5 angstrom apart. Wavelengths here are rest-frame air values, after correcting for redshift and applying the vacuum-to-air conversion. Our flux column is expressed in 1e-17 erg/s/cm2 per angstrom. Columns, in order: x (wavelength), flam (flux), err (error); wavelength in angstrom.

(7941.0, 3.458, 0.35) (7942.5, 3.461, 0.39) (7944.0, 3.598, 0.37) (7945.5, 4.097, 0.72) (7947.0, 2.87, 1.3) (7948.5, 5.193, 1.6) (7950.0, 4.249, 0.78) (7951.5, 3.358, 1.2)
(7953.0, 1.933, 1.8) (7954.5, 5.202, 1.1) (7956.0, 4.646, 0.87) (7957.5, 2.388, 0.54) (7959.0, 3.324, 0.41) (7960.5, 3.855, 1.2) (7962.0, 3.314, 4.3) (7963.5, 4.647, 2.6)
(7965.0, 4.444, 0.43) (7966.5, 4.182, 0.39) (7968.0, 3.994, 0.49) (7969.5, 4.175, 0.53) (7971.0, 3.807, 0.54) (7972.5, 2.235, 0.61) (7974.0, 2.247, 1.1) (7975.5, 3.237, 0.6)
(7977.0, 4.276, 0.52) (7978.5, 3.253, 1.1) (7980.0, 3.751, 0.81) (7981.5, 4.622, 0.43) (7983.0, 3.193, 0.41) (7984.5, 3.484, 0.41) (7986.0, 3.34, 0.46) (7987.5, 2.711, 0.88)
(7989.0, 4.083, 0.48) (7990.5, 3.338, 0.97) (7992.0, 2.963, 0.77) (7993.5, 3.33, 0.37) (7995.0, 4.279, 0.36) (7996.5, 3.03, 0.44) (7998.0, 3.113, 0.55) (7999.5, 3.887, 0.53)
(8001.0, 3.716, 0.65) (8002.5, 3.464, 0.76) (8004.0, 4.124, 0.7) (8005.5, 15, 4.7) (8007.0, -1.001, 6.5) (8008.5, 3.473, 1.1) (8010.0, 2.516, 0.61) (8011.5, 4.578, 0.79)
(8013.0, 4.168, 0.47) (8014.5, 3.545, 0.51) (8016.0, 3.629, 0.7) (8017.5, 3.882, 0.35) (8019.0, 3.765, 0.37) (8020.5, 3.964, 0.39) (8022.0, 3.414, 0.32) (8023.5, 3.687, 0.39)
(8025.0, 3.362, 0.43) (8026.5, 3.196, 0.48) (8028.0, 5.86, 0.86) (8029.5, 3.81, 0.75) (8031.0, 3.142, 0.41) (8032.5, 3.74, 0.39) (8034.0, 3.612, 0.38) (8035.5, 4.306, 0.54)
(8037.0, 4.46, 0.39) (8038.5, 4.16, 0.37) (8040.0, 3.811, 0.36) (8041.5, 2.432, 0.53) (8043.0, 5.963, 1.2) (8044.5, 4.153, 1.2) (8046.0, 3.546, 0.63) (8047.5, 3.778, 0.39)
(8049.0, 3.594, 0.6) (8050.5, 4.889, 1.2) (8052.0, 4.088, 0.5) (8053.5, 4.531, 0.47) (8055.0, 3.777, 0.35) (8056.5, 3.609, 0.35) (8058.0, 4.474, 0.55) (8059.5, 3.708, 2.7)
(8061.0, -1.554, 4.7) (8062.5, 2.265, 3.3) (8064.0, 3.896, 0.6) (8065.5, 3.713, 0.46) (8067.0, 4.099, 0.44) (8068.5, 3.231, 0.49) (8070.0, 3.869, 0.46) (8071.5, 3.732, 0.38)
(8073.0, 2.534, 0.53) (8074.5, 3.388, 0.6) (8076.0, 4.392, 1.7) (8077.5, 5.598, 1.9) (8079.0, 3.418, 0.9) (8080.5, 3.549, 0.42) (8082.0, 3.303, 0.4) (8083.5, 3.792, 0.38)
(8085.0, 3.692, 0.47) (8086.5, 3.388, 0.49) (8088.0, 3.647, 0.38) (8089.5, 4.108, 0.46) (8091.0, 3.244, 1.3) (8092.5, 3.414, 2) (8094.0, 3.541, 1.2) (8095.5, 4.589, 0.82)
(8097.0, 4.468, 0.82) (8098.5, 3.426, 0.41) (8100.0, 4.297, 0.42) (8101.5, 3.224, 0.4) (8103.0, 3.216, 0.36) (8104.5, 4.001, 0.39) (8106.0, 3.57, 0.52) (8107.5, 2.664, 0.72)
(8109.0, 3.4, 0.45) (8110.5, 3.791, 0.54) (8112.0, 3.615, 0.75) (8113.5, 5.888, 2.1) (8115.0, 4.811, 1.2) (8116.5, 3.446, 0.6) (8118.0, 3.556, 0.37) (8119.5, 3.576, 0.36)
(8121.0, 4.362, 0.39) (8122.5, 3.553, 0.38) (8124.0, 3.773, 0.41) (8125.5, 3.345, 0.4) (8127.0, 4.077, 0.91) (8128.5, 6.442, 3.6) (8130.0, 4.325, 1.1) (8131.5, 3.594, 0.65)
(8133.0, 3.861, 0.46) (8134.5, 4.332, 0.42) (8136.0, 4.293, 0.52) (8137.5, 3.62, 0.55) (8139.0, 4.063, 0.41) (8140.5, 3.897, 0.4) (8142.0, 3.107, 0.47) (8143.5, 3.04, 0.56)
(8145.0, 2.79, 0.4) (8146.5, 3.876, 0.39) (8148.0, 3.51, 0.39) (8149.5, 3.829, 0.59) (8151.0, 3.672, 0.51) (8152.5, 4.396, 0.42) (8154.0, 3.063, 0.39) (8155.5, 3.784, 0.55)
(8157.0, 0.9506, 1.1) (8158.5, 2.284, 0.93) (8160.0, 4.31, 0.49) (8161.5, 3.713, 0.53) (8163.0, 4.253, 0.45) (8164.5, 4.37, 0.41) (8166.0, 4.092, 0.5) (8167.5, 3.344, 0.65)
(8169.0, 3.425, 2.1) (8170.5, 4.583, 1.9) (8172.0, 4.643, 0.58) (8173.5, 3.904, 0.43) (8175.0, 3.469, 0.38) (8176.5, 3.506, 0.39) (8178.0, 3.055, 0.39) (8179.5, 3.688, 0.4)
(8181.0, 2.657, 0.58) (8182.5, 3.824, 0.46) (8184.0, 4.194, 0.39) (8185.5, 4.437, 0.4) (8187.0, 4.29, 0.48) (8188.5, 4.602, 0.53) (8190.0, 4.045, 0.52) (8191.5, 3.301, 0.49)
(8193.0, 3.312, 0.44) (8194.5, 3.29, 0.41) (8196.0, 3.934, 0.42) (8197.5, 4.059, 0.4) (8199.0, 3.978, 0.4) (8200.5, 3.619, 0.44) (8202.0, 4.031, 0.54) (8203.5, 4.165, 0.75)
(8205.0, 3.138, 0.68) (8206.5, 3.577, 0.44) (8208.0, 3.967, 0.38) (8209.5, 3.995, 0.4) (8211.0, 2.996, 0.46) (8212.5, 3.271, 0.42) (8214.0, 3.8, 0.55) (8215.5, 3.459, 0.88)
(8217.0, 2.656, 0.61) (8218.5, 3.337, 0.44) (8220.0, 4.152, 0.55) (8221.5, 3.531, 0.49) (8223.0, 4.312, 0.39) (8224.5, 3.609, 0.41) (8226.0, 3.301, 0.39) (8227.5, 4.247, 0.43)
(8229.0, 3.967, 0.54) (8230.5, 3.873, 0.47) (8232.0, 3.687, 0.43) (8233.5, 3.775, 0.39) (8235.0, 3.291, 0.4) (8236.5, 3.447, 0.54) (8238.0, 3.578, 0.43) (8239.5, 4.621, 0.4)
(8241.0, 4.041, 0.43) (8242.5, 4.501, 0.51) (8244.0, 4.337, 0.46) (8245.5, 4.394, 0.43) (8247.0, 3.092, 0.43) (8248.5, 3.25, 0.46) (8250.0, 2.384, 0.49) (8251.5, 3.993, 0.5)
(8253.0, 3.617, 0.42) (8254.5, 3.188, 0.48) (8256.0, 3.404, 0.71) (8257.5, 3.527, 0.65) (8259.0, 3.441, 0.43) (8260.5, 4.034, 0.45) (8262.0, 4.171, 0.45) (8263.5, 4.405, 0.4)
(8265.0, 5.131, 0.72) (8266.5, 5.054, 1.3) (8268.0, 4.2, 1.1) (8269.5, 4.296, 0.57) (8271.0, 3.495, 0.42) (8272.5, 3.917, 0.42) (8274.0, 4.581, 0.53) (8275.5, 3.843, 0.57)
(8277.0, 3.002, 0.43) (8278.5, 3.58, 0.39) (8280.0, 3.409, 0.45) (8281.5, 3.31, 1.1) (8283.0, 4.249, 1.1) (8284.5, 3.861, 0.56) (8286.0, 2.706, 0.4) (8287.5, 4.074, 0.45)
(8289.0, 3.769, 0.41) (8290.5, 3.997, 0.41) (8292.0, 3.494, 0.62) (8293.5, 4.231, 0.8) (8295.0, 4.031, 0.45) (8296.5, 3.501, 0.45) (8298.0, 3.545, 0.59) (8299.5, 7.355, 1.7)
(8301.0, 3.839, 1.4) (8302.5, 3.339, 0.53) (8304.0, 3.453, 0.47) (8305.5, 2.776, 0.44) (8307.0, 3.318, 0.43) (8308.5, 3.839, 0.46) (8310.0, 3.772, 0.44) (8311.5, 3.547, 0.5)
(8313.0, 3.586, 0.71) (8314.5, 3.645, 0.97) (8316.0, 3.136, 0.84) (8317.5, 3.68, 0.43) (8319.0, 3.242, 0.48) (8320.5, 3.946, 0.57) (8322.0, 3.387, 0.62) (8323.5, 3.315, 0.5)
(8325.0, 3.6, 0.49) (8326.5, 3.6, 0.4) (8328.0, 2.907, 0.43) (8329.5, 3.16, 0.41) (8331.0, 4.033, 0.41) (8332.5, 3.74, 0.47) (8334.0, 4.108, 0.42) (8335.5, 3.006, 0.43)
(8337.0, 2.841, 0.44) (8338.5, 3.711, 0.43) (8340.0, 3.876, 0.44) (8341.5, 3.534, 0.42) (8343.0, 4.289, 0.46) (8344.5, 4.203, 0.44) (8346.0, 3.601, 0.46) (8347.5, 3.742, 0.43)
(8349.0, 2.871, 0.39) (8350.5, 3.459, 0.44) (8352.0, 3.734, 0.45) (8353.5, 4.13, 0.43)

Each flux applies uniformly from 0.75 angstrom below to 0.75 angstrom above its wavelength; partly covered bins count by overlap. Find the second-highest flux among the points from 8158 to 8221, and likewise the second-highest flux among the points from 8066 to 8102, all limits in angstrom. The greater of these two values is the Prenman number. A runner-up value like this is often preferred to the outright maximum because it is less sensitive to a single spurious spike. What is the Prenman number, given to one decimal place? 4.6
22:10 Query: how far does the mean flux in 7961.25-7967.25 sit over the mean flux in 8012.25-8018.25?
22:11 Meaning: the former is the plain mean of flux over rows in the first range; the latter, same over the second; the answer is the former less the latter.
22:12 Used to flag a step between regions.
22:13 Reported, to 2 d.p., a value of 0.34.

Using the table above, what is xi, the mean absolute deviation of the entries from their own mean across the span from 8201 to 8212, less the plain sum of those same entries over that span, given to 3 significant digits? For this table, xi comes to -25.5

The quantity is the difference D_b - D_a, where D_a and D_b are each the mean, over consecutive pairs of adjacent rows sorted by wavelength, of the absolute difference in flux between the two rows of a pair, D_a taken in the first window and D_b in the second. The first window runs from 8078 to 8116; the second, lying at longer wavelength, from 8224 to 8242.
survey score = -0.20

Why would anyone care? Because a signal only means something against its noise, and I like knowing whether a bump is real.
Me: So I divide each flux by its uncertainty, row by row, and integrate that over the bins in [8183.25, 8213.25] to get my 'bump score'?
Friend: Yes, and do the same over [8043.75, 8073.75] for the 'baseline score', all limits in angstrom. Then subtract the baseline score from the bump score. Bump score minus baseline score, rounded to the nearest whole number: 55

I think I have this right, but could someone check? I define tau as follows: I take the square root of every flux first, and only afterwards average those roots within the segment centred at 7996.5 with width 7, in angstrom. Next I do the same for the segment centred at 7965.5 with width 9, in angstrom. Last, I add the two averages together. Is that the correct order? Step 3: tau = 3.90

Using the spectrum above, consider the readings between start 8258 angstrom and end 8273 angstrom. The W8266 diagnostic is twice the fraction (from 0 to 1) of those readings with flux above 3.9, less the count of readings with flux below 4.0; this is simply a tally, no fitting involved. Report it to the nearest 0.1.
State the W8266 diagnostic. -1.4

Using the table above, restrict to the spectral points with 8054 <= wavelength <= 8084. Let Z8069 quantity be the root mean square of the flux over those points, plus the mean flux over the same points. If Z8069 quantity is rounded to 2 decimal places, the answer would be 7.13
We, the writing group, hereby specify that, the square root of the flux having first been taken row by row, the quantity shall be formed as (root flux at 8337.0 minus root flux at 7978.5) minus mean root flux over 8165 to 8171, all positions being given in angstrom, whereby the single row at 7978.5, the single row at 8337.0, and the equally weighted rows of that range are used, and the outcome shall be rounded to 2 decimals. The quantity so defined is -2.08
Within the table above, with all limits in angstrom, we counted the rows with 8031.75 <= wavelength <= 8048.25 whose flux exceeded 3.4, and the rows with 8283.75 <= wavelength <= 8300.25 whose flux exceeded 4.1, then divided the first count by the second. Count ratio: 5.0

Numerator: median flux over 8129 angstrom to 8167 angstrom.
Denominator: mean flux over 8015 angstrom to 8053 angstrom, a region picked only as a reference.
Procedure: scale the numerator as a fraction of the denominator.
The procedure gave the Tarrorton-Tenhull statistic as 0.97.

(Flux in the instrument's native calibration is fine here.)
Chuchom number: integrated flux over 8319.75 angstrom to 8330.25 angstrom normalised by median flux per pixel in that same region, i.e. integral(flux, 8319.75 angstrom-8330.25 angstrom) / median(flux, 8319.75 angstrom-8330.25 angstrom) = 10.6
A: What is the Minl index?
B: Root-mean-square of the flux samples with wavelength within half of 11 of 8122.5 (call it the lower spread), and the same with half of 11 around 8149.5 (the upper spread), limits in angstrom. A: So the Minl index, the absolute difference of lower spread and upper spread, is 0.14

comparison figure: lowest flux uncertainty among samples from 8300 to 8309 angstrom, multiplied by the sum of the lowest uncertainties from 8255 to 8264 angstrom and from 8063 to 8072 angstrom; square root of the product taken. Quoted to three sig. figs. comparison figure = 0.579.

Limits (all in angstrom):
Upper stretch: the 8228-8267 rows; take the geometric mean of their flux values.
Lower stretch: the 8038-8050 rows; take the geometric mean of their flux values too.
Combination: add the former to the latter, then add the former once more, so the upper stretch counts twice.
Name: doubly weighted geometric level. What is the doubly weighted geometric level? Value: 11.4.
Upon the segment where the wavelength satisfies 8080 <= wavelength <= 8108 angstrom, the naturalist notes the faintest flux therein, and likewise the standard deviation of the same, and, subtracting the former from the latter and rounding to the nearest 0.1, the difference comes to -2.2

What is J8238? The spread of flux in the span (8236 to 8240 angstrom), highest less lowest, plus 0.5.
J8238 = 1.7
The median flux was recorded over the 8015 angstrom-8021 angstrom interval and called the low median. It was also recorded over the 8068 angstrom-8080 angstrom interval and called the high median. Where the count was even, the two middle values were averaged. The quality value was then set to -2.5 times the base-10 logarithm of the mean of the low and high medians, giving -1.42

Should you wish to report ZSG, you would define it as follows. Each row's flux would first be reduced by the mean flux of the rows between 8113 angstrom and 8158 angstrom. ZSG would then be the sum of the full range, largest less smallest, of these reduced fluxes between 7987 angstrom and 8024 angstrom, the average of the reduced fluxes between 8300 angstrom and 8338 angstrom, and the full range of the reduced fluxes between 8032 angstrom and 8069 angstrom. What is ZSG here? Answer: 23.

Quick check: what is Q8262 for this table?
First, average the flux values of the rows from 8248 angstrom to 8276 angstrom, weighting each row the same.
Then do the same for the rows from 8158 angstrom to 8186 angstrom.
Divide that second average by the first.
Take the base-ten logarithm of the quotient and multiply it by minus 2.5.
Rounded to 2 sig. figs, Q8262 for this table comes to 0.032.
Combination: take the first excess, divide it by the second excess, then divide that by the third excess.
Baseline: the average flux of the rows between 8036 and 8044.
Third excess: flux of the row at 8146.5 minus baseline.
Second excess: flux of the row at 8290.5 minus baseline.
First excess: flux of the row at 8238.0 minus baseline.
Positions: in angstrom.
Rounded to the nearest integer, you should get -12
